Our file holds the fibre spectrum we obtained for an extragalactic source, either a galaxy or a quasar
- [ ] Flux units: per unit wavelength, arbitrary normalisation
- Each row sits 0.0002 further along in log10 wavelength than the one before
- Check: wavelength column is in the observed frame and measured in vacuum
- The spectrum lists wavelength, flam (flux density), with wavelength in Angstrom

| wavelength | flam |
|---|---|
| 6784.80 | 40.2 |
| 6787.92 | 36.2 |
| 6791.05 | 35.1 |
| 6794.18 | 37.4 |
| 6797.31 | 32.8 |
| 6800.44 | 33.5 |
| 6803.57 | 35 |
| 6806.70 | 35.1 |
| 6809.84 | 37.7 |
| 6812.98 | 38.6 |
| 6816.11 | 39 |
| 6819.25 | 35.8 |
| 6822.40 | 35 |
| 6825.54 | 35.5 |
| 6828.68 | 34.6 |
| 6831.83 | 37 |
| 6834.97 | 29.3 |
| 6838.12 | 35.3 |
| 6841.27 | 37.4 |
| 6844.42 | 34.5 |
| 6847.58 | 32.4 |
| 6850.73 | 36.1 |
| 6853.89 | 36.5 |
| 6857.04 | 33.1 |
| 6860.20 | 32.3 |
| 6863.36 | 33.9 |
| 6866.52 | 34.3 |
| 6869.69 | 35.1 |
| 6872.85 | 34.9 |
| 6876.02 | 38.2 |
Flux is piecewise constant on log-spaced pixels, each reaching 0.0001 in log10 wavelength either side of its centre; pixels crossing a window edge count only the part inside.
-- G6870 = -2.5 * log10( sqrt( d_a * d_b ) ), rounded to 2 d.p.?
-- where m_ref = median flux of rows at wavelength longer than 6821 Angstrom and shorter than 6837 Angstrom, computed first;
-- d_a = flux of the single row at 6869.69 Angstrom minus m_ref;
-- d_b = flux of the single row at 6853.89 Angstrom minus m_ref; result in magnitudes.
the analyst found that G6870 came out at 1.03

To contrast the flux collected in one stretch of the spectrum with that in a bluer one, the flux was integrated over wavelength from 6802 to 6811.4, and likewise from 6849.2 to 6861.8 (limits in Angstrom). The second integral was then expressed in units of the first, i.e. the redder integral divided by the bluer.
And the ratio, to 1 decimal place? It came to 1.3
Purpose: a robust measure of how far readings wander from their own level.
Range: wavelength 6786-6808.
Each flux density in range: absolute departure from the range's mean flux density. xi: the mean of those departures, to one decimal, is 1.1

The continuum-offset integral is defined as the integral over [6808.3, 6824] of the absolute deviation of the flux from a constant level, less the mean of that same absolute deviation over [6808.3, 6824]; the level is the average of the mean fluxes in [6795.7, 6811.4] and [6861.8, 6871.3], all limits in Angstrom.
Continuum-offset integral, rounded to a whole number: 38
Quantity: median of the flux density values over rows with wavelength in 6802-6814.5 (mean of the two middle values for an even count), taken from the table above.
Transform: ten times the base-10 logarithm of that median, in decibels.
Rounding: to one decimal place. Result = 15.6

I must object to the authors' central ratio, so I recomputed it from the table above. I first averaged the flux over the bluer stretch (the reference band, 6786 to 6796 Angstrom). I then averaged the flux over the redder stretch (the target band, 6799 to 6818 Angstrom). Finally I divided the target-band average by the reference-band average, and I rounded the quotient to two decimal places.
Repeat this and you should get 1.01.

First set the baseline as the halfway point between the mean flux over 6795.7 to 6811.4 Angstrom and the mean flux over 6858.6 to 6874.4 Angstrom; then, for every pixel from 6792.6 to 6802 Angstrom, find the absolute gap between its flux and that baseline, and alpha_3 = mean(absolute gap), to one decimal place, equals 1.9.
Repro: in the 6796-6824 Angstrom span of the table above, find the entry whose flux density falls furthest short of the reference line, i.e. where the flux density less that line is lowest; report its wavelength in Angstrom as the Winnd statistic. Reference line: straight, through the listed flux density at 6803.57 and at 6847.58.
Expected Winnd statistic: 6797.31 Angstrom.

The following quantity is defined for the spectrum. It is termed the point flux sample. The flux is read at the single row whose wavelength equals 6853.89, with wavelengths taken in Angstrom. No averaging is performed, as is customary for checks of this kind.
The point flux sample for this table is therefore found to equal 36.5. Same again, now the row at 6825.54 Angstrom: 35.5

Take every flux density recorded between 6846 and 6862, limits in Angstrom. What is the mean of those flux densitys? 34.1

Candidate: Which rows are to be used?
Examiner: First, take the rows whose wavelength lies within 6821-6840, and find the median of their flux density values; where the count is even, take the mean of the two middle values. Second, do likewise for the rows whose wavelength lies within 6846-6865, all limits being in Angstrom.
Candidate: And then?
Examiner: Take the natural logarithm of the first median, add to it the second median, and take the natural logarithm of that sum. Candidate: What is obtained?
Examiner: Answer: 3.61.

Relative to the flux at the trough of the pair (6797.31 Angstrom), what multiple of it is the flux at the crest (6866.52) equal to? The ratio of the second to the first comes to 1.05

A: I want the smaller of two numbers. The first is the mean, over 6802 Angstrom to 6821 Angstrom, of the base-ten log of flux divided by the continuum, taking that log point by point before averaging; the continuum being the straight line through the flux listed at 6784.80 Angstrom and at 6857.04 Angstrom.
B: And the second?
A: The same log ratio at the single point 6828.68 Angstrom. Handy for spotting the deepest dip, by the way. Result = -0.016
